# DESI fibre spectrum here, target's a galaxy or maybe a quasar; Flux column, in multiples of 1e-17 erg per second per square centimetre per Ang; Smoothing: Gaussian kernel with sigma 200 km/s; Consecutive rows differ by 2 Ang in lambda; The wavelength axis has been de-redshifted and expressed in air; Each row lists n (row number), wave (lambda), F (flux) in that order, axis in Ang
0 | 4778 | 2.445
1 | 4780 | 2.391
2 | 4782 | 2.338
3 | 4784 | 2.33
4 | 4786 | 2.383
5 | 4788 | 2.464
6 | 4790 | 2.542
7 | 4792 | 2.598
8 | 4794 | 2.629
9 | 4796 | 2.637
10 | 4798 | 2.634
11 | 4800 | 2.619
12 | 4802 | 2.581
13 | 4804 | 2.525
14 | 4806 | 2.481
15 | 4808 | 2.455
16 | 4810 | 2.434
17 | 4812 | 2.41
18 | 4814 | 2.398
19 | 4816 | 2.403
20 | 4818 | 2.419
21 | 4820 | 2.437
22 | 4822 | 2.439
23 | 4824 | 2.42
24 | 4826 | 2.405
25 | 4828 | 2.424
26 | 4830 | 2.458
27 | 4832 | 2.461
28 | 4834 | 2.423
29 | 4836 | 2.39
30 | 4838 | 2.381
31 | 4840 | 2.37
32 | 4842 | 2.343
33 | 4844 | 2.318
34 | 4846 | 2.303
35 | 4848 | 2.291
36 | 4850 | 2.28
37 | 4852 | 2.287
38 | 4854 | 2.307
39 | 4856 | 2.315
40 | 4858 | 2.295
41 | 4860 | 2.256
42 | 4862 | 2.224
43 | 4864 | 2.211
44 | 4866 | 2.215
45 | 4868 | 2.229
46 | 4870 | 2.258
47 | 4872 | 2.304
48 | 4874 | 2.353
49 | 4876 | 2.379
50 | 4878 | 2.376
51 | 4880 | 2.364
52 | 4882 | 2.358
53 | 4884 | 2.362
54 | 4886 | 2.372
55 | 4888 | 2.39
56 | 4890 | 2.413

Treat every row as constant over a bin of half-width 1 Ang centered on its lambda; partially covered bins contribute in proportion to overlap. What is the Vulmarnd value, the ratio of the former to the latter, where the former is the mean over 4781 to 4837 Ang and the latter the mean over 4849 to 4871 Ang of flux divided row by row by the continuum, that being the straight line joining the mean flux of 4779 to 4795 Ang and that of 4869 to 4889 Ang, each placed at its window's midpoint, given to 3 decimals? 1.065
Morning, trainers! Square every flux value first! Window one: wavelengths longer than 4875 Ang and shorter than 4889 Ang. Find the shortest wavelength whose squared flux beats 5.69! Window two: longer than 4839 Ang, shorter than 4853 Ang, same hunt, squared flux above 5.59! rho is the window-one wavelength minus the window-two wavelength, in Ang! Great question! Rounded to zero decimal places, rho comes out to 48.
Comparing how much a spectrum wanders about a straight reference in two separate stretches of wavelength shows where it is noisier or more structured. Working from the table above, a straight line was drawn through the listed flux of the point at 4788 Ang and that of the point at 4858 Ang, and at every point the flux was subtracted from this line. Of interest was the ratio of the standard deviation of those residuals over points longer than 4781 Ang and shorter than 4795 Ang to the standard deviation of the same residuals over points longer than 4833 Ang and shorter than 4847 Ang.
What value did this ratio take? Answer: 4.2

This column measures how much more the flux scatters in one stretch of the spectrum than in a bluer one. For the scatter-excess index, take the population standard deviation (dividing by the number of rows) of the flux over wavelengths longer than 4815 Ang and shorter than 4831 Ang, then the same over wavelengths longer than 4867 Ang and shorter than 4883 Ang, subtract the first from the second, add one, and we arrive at 1.04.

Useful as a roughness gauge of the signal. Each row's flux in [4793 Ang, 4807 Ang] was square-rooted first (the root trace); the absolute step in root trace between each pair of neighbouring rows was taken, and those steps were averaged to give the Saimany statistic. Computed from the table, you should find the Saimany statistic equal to 0.0085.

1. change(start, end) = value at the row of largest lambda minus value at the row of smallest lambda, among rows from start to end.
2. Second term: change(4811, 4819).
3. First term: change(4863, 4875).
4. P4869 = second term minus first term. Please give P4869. -0.13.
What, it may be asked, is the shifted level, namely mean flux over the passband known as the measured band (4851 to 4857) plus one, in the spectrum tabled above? 3.30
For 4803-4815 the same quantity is 3.45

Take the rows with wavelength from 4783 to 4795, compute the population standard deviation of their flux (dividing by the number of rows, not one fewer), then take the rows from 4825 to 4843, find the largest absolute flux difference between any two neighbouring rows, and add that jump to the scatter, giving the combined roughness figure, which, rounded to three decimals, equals 0.147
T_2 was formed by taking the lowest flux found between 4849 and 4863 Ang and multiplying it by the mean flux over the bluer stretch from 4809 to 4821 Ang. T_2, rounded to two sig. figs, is 5.4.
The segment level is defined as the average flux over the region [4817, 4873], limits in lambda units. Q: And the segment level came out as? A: 2.34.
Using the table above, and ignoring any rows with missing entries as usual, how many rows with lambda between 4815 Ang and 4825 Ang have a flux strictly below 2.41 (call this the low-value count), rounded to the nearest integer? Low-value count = 1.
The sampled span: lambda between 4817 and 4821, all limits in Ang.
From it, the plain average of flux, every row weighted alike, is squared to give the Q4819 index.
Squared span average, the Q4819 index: 5.9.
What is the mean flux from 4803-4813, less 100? -97.5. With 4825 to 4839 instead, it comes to -97.6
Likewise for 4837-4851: -97.7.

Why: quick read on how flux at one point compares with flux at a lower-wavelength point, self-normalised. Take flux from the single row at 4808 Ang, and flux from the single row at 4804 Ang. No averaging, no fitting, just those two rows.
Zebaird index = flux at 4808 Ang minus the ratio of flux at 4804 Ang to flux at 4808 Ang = 1.43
